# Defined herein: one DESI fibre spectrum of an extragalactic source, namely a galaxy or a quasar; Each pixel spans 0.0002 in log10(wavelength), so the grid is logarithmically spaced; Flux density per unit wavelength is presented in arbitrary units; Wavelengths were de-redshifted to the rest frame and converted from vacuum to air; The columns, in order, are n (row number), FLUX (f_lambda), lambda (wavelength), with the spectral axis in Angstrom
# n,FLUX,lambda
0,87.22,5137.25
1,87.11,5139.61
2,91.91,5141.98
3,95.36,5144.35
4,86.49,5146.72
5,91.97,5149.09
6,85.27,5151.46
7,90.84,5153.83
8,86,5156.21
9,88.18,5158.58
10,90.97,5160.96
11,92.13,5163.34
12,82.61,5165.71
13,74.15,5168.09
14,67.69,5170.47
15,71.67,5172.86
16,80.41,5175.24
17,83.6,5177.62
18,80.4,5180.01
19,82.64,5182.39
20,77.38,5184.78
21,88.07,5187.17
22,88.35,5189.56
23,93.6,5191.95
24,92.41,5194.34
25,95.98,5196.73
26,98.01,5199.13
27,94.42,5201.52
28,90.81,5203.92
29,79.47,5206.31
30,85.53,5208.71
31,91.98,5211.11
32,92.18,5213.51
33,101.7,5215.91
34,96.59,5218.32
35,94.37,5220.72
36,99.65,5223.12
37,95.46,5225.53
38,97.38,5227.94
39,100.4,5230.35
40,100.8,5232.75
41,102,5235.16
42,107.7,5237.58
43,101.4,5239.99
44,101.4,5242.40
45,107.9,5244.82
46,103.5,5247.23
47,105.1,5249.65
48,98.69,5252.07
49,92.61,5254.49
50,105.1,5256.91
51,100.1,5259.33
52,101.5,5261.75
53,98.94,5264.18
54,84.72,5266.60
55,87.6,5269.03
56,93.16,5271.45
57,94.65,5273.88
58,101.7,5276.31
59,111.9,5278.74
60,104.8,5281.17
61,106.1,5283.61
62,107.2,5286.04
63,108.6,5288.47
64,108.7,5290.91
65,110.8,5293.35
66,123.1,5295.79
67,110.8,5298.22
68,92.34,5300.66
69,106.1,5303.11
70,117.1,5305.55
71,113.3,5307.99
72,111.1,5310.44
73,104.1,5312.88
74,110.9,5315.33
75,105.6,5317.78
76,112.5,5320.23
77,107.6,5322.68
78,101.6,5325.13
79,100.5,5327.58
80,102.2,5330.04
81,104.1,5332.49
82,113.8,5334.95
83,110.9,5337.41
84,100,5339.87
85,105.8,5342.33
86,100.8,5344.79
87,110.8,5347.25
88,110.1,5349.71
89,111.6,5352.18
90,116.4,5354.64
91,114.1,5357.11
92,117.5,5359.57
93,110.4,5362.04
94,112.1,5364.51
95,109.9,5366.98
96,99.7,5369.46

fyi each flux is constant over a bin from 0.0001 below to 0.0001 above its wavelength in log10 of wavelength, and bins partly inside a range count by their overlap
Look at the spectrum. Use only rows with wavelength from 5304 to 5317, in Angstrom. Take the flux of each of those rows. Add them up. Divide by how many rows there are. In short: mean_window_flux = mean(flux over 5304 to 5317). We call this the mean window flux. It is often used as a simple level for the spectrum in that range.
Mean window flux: 111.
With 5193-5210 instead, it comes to 91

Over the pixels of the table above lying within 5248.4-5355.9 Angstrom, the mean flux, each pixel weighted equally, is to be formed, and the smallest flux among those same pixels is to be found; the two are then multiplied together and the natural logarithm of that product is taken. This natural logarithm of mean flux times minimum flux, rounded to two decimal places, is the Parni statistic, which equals 9.09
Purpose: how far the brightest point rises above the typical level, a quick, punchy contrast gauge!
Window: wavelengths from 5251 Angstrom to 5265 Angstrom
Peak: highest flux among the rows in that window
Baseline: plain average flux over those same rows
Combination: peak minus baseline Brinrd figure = 5.6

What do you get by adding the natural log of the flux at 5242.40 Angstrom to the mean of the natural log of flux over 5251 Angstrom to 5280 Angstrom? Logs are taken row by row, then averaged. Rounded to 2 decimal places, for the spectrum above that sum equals 9.20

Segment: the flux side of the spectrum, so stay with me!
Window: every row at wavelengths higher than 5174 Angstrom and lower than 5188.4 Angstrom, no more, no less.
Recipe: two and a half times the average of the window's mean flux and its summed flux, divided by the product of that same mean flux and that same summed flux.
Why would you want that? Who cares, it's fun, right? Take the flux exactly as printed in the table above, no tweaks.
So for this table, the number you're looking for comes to 0.0178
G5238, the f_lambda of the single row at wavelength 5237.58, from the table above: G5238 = 107.7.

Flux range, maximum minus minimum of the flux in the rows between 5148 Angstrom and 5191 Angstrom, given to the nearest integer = 24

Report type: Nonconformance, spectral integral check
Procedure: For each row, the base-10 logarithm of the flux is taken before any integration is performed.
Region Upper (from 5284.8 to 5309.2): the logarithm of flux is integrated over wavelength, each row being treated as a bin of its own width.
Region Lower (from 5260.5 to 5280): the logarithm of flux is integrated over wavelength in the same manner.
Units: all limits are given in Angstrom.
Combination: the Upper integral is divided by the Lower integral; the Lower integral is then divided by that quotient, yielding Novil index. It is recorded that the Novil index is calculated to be 30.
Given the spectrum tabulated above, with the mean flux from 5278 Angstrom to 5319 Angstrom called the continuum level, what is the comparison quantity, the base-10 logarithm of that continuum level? 2.04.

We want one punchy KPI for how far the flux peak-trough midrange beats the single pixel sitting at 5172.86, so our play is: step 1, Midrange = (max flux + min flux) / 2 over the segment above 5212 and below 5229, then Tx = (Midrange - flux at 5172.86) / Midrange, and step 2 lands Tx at 0.26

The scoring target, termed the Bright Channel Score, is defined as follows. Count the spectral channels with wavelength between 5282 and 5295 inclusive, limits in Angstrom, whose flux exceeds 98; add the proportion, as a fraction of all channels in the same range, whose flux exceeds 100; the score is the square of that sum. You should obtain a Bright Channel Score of 36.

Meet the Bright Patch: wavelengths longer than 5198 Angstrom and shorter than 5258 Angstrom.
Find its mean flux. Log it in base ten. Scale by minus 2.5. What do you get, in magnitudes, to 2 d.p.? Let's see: -4.98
